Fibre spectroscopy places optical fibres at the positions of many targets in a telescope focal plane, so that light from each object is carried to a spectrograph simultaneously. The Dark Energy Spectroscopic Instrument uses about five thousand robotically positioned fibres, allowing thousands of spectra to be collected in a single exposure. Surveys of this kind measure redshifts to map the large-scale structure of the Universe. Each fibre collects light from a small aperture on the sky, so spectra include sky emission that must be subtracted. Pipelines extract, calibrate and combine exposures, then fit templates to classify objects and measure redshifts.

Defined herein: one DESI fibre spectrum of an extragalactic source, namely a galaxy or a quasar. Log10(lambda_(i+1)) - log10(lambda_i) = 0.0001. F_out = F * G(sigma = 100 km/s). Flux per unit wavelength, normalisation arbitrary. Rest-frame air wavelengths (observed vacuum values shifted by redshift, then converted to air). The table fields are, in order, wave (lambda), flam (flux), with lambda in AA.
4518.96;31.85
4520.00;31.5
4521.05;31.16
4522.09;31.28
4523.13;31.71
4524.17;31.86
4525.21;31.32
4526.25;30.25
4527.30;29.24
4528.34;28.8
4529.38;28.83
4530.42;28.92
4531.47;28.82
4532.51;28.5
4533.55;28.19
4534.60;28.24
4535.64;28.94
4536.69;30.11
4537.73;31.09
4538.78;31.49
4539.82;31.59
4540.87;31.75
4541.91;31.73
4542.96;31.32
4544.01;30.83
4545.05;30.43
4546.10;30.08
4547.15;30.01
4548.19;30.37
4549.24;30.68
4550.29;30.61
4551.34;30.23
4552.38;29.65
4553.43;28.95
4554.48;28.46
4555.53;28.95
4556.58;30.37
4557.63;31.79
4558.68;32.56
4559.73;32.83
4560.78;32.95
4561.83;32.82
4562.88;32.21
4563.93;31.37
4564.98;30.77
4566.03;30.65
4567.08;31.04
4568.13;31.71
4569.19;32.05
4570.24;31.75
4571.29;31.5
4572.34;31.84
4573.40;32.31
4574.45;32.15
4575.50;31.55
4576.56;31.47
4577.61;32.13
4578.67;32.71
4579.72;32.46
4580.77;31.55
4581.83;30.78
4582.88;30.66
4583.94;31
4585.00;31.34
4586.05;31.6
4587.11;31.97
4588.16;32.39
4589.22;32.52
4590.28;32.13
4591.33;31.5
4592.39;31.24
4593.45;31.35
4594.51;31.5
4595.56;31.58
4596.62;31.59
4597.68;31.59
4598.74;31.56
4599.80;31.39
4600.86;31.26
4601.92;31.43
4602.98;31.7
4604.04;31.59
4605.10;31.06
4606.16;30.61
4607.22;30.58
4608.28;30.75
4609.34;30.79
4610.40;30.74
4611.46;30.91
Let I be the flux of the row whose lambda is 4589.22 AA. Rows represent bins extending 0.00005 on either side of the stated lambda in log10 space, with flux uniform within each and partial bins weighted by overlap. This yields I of 32.52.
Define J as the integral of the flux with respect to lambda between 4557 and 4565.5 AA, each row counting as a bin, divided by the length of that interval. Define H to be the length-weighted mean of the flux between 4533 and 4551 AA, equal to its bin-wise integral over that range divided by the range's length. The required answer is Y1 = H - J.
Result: -1.7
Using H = 30.4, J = 32.1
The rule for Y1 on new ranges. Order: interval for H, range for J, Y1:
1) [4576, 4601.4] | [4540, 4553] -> 1.0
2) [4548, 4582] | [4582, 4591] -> -0.4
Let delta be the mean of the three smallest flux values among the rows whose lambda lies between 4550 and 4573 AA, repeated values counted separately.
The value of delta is 28.8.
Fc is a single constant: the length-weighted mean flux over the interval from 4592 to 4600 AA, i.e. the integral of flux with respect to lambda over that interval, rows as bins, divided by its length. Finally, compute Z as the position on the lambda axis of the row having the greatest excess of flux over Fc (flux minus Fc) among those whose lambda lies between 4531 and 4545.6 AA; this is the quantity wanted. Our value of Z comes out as 4540.87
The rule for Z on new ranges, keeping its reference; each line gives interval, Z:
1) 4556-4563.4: 4560.78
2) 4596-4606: 4602.98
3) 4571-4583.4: 4578.67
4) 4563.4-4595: 4578.67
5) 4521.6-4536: 4524.17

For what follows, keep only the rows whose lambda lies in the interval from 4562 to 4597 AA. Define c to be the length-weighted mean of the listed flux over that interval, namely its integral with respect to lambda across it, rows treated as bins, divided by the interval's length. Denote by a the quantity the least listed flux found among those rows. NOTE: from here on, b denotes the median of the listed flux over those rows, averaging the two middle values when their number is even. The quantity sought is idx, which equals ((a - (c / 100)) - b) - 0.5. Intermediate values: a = 30.65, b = 31.6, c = 31.66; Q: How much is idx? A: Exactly -1.7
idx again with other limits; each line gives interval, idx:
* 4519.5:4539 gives -2.7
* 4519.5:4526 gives -1.1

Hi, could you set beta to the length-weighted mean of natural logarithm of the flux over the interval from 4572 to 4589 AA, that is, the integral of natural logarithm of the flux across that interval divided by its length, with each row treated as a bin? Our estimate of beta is 3.46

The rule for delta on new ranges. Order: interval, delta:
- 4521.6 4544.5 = 28.3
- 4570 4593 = 30.8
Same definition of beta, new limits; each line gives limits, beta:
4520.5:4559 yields 3.41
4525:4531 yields 3.38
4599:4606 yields 3.44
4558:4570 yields 3.46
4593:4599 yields 3.45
